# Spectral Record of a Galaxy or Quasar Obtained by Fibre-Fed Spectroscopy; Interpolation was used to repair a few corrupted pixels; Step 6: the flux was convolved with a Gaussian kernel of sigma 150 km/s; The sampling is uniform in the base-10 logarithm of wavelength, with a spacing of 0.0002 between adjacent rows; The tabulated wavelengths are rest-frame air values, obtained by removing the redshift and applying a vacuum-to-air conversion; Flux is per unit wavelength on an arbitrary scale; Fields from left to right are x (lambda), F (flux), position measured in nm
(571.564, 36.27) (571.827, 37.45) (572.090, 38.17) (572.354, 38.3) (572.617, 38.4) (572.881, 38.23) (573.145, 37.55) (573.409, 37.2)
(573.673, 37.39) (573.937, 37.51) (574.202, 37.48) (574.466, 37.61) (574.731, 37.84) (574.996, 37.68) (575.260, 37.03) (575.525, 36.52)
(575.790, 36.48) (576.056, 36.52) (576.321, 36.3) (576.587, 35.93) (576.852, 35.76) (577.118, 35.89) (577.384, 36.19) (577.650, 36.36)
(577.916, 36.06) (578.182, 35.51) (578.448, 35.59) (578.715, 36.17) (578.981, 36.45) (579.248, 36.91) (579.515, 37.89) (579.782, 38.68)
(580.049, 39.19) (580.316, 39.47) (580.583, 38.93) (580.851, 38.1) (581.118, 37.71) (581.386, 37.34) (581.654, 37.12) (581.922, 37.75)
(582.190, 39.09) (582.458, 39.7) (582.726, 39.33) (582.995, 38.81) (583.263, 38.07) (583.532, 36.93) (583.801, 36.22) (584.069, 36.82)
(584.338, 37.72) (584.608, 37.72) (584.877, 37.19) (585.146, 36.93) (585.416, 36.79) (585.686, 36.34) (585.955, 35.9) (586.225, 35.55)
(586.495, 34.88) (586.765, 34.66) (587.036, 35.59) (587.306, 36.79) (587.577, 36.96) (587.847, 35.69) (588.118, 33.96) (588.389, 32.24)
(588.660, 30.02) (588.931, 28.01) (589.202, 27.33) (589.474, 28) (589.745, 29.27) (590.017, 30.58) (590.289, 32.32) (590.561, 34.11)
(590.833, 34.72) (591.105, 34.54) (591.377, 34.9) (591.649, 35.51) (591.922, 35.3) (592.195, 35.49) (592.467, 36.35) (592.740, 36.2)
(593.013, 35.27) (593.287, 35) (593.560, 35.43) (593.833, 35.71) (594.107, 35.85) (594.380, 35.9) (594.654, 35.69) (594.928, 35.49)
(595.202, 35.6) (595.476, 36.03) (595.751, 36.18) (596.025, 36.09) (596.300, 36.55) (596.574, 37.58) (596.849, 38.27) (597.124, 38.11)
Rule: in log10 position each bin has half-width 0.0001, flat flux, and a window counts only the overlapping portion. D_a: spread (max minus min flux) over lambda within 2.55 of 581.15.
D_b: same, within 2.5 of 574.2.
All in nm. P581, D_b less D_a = -1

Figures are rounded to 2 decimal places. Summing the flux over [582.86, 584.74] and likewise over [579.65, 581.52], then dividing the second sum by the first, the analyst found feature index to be 1.03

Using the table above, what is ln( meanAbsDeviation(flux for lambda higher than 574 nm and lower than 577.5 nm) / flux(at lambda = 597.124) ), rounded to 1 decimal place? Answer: -4.1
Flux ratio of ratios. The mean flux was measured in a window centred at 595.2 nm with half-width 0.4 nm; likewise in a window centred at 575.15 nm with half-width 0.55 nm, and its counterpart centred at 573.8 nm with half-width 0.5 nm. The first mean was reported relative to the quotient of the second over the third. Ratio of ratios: 36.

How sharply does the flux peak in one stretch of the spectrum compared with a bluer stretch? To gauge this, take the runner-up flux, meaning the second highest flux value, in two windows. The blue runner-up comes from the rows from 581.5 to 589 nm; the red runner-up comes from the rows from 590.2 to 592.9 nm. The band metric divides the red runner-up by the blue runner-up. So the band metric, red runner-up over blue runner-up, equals 0.92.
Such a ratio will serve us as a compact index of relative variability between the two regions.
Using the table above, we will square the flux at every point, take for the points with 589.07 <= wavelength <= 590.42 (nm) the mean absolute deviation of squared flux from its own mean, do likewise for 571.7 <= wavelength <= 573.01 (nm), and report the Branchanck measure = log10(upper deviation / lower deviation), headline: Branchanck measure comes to 0.7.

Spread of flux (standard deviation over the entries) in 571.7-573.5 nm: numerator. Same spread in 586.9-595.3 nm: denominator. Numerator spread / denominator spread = 0.2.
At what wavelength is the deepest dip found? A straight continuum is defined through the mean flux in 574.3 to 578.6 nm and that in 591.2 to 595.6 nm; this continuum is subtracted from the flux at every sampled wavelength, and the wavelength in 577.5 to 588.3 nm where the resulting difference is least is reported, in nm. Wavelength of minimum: 588.118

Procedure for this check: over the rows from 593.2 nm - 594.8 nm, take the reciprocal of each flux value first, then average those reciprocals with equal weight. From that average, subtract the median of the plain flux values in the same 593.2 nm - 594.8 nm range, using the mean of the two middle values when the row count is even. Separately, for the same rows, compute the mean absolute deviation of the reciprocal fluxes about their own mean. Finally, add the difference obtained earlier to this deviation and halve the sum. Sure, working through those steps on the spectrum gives -17.84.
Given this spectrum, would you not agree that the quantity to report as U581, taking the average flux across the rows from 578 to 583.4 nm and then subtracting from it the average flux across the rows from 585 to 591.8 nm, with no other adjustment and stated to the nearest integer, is 4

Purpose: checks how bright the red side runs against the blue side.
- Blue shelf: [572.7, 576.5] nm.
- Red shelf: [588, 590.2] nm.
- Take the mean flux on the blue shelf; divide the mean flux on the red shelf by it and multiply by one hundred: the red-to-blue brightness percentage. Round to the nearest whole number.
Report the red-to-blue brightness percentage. 80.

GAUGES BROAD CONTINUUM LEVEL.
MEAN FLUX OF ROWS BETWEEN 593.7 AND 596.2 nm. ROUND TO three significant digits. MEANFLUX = 35.8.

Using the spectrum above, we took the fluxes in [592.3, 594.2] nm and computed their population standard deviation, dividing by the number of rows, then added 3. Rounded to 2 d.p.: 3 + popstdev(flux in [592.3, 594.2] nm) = 3.45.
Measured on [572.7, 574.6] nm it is 3.30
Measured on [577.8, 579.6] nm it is 3.76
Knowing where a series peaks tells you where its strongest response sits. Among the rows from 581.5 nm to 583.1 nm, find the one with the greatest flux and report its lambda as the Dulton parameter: 582.458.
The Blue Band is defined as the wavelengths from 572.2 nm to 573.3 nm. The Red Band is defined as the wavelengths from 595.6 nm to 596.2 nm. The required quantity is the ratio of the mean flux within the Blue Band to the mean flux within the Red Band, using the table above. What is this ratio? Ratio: 1.055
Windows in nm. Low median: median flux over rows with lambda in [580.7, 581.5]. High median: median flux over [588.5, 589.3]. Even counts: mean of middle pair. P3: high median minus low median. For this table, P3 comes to -10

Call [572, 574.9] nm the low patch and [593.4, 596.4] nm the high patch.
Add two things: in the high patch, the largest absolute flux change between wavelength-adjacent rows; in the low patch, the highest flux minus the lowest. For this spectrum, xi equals 1.7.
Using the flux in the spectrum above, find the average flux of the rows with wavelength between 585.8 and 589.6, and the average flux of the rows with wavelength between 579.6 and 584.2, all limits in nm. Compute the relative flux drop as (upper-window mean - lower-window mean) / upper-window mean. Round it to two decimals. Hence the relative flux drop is -0.15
